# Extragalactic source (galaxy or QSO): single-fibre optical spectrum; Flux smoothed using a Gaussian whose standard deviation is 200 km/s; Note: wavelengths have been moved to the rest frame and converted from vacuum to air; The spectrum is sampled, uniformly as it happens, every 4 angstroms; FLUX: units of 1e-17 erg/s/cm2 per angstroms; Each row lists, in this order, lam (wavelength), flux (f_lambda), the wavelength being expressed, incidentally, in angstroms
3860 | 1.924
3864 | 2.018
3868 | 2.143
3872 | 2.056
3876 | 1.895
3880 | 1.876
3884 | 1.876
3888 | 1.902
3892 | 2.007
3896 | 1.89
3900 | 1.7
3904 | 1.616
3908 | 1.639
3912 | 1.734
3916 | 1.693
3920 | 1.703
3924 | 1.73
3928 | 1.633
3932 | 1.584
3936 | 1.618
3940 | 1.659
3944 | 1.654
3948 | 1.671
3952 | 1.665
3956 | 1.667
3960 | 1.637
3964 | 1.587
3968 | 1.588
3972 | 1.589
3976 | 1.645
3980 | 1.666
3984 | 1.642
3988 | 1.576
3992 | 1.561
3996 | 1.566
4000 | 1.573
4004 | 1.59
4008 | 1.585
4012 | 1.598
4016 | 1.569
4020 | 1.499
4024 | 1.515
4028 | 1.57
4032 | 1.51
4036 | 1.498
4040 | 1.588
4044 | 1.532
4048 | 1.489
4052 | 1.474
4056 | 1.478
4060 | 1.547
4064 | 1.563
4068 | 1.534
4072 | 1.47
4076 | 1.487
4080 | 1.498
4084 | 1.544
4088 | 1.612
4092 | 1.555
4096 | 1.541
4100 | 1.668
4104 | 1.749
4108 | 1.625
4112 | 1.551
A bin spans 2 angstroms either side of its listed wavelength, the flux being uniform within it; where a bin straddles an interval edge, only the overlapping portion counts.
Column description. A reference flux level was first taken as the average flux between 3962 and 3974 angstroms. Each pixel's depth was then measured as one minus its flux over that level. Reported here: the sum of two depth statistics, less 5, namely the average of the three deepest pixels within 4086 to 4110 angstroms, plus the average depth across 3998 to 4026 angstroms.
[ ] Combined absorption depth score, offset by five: -4.97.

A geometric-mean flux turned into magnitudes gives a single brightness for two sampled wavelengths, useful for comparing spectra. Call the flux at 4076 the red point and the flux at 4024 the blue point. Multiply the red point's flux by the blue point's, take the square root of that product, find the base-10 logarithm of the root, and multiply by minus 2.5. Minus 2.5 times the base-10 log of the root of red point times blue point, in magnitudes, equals -0.44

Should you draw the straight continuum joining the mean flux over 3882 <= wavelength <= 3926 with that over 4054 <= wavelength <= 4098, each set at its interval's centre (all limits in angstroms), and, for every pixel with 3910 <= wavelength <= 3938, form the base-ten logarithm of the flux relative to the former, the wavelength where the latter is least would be 3932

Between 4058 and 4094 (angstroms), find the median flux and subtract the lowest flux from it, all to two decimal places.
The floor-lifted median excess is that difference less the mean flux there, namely -1.46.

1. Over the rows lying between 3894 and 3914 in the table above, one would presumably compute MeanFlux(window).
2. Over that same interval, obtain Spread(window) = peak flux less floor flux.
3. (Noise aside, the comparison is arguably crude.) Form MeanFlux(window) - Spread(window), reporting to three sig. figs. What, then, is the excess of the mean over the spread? 1.44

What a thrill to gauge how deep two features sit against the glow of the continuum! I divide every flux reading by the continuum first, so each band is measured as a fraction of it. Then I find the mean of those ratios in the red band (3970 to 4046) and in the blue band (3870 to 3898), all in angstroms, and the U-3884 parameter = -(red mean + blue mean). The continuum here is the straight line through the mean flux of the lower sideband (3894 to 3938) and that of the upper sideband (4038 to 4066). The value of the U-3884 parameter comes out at -2.12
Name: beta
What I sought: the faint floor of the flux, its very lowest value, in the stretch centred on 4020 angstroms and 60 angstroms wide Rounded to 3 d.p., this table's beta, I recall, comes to 1.489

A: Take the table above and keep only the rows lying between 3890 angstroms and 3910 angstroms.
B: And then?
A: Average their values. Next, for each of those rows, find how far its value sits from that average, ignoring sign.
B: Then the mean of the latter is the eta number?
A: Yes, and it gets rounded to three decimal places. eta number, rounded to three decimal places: 0.142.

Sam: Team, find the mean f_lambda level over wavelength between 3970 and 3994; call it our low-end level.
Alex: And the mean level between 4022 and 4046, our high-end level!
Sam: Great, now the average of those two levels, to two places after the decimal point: 1.57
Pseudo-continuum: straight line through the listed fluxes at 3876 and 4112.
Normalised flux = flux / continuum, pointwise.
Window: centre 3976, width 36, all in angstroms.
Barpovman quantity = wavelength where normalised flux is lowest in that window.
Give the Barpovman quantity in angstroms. 3964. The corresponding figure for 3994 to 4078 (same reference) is 4020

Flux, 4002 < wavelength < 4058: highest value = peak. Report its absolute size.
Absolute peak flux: 1.60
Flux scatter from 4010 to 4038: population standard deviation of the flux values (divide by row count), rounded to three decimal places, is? 0.038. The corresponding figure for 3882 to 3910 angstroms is 0.140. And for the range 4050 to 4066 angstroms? 0.040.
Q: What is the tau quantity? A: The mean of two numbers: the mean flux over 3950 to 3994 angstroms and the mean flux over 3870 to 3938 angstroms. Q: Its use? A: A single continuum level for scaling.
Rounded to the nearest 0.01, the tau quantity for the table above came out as 1.70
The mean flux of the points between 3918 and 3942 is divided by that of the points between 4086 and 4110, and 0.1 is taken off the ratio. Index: 0.92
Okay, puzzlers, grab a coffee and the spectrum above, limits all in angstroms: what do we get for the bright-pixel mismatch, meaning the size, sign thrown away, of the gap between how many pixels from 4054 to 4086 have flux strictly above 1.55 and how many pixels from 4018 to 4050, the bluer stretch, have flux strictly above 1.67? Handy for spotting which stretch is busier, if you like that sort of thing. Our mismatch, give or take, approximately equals 1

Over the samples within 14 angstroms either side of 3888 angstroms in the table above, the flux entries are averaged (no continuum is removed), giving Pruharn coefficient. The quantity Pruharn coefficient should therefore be 1.88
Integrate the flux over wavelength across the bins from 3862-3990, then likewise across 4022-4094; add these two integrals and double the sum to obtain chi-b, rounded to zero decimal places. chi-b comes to 664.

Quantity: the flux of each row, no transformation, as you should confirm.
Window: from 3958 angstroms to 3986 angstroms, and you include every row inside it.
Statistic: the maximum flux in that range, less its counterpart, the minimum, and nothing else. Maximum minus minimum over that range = 0.079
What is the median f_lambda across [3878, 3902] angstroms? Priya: 1.88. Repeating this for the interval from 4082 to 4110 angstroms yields 1.61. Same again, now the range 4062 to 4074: 1.53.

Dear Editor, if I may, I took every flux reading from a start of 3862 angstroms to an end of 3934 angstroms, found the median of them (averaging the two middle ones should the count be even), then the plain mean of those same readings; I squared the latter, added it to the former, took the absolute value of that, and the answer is 5.1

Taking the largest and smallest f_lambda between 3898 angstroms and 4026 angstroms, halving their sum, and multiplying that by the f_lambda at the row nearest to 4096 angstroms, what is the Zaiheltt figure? 2.49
